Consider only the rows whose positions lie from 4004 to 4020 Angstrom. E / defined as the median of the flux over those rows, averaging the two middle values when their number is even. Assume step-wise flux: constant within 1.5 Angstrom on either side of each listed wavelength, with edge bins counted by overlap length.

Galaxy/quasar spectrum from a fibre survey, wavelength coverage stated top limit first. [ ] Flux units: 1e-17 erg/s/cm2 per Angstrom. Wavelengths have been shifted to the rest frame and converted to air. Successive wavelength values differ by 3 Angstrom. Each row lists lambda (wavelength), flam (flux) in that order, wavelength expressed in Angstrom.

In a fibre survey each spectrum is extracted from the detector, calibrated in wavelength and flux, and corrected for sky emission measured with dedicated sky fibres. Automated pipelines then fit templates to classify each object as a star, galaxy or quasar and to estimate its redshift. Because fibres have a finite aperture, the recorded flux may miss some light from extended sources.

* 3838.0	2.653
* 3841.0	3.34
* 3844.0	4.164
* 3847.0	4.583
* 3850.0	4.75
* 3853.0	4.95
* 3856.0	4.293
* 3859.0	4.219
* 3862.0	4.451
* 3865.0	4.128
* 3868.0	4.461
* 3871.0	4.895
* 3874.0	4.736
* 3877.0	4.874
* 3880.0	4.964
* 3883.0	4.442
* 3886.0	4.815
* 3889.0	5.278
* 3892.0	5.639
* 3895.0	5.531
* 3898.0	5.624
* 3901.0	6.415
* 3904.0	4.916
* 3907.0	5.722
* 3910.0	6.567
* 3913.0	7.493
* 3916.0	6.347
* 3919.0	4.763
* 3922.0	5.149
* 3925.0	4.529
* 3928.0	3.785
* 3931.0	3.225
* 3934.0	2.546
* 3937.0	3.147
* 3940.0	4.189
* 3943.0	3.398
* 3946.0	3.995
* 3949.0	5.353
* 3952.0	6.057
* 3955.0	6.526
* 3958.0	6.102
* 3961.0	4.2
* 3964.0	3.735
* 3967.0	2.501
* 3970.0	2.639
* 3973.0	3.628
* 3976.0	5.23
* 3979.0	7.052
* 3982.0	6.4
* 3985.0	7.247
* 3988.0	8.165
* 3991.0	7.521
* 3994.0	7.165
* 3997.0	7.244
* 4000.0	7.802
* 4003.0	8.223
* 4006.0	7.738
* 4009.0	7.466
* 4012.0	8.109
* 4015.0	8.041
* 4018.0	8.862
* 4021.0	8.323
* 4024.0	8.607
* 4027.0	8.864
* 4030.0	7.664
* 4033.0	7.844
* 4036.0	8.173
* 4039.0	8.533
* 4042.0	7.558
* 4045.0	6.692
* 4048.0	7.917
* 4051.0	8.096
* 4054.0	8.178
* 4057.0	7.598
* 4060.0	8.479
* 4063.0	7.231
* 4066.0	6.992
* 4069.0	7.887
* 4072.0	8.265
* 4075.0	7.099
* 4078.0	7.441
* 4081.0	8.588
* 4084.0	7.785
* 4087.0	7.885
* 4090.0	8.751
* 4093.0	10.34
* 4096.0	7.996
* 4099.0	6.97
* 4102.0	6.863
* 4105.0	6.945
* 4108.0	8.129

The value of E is 8.0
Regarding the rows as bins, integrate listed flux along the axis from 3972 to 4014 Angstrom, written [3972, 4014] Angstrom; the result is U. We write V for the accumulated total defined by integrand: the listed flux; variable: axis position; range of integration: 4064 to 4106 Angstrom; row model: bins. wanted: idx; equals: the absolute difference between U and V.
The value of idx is 30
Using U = 299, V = 330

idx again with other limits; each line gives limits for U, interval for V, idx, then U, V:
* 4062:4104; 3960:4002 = 87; 330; 244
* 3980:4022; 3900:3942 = 119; 324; 205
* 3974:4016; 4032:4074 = 20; 308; 328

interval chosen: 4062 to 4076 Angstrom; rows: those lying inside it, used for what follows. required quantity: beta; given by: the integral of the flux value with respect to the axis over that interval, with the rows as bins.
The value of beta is 105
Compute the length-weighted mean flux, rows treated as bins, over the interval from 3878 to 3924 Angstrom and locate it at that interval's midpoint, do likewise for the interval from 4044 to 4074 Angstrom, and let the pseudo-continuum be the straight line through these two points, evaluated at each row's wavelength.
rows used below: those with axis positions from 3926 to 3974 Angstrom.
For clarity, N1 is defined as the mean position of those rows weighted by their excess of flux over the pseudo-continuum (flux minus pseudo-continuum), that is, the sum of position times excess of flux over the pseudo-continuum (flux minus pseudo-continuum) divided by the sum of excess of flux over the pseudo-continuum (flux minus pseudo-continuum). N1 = 3951.0 Angstrom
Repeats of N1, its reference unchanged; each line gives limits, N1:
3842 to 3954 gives 3919.8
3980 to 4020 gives 4003.9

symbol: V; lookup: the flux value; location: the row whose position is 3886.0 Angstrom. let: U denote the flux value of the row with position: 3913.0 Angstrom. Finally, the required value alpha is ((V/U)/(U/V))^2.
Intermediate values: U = 7.493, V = 4.815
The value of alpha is 0.2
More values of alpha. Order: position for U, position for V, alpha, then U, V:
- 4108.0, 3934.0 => 0.0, 8.129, 2.546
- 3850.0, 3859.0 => 0.6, 4.75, 4.219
